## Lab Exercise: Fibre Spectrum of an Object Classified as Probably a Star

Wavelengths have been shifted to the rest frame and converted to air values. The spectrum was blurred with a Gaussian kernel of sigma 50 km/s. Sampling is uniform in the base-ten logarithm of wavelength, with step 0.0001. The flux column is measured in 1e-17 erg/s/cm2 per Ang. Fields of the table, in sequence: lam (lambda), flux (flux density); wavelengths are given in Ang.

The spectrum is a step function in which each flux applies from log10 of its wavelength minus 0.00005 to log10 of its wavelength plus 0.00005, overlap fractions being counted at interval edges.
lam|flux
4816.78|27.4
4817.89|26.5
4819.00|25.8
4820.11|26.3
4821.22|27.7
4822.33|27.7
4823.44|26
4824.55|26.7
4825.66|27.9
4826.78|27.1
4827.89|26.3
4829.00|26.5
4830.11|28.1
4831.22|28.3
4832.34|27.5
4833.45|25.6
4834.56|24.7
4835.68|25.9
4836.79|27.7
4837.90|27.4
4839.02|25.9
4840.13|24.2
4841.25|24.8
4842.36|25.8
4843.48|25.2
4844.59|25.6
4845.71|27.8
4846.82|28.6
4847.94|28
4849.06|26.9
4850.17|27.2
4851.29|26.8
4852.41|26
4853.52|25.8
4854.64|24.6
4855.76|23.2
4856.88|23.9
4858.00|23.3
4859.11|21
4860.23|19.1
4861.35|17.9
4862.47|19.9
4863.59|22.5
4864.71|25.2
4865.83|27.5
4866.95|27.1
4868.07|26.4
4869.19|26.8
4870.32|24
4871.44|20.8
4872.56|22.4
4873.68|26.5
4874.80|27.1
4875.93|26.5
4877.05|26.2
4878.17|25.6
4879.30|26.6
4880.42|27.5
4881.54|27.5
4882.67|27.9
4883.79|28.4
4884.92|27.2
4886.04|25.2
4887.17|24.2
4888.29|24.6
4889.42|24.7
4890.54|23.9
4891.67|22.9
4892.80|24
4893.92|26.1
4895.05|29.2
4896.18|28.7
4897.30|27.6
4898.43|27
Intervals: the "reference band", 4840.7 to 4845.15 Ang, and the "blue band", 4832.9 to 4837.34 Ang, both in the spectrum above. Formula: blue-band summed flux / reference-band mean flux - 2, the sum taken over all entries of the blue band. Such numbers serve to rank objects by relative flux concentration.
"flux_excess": 2.10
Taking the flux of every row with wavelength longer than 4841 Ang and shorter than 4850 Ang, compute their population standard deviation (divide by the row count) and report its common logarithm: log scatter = 0.13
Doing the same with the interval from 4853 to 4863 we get 0.41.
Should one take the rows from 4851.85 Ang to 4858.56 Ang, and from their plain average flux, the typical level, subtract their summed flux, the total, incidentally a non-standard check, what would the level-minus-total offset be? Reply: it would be -122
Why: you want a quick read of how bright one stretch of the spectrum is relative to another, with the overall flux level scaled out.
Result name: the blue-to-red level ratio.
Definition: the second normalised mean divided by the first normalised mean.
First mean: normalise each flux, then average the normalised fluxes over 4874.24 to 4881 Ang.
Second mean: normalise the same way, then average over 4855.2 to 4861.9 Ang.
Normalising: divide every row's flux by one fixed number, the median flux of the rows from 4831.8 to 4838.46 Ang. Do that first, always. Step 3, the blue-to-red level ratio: 0.81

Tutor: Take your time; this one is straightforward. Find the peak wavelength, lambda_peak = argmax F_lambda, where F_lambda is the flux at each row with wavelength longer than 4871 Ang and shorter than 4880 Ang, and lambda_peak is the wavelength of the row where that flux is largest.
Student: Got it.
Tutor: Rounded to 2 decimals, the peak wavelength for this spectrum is 4874.80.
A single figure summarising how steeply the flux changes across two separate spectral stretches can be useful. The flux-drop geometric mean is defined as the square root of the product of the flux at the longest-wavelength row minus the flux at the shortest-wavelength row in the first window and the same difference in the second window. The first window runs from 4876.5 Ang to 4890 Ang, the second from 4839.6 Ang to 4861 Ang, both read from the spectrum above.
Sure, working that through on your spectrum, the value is 2.8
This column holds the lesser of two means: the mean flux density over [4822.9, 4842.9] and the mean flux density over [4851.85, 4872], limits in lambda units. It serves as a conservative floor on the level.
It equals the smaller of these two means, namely 23.6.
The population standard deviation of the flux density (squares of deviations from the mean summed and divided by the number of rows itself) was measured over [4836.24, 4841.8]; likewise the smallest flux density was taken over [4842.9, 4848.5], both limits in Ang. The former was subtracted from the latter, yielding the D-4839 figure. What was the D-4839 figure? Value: 23.8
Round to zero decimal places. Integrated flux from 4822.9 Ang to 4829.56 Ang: 178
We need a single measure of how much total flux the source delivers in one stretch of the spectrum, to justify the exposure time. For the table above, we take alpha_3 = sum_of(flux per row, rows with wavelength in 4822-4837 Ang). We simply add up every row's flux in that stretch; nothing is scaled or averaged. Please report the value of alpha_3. 376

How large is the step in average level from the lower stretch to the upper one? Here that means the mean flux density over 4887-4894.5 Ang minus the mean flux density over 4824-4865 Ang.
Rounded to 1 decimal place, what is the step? -1.0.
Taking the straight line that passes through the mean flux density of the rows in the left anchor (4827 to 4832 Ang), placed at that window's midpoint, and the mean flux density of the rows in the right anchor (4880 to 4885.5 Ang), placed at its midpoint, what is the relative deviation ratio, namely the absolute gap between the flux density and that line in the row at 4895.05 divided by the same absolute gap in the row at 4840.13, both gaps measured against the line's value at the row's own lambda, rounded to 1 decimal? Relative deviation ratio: 0.4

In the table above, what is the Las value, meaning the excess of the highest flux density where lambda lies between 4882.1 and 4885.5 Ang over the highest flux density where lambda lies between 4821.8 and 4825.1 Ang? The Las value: 0.7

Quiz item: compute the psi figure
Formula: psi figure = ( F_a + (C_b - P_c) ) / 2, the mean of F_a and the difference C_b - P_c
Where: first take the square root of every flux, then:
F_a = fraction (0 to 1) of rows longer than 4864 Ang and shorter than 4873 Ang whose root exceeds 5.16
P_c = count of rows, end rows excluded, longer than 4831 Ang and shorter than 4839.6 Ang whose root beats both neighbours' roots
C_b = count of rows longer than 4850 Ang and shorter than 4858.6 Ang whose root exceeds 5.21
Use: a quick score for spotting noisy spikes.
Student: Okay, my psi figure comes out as 0.2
